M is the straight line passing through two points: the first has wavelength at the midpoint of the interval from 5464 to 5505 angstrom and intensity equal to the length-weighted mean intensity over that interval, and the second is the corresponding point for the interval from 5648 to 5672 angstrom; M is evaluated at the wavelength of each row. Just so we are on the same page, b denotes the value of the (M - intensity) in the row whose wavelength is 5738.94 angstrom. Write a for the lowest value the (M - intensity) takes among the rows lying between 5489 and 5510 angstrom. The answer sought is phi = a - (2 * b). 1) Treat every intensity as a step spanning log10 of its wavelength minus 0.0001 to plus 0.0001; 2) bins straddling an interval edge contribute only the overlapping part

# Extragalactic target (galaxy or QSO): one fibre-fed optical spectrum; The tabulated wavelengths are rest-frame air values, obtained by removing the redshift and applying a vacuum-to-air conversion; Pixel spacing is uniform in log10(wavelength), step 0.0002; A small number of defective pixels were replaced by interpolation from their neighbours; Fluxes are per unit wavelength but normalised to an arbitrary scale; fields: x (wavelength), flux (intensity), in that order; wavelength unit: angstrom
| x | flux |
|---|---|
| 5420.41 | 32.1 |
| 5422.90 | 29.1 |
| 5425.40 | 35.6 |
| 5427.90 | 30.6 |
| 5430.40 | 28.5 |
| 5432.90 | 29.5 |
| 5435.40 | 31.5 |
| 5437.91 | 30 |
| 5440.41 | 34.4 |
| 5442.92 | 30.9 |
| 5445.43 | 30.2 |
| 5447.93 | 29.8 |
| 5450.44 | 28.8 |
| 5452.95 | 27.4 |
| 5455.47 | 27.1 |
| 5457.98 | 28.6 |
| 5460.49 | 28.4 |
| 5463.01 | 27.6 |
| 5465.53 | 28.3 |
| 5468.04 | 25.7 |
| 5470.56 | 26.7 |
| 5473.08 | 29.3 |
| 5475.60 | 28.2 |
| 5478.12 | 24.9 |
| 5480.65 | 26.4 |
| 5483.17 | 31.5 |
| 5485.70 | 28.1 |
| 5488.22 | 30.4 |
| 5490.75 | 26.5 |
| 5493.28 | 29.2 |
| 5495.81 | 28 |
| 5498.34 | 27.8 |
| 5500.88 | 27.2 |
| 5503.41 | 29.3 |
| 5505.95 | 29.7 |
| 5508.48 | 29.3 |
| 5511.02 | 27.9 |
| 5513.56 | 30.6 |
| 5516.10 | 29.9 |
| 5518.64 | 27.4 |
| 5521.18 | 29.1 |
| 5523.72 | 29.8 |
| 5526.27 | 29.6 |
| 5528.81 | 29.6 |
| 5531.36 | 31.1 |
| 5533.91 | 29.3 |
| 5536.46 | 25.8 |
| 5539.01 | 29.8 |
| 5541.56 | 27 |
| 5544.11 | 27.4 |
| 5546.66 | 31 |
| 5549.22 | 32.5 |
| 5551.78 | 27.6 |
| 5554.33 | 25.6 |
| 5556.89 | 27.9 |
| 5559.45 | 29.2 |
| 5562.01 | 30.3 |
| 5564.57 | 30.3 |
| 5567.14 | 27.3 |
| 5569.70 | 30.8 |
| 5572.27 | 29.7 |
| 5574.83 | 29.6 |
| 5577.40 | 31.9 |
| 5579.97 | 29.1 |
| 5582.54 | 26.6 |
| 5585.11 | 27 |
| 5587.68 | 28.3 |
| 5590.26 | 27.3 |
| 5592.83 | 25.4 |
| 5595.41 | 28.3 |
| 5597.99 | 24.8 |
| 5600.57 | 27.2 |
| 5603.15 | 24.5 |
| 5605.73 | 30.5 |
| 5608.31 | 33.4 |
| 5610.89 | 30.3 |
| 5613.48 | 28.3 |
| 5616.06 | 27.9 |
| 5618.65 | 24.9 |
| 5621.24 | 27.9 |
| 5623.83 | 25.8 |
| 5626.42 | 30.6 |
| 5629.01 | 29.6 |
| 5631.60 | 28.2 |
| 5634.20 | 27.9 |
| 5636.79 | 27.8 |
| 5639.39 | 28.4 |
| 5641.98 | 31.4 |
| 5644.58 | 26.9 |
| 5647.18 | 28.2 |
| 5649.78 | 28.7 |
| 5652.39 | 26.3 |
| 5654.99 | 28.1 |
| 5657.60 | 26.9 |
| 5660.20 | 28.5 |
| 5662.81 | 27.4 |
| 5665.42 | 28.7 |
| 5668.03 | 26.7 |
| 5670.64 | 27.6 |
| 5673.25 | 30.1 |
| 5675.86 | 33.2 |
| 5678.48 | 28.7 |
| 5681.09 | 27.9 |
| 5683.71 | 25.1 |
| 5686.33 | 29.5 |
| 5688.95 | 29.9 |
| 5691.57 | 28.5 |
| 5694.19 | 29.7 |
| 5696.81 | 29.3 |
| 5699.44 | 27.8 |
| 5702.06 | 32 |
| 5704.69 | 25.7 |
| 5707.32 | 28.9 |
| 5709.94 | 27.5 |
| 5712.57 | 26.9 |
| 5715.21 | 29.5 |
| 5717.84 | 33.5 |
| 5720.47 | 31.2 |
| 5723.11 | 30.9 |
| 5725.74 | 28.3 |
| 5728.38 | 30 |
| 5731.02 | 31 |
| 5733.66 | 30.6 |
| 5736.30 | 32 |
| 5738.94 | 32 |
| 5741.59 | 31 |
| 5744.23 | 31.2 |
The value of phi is 7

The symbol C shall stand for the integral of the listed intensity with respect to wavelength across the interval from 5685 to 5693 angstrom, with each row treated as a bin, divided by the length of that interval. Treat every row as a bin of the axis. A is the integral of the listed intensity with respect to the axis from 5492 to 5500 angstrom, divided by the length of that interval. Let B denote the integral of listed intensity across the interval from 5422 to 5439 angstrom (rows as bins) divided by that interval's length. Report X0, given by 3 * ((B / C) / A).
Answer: 0.111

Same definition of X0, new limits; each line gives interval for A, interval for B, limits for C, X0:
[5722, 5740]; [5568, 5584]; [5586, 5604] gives 0.109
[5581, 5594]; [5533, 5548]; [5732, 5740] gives 0.100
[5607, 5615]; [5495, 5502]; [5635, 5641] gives 0.096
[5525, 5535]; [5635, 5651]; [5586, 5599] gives 0.107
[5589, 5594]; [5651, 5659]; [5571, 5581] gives 0.102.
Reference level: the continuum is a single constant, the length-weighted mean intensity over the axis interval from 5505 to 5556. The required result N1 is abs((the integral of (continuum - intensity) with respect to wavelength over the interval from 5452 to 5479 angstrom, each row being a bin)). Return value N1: 40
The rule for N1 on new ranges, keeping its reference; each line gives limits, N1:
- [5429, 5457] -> 23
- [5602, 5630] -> 13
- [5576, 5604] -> 46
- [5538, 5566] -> 1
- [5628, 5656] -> 19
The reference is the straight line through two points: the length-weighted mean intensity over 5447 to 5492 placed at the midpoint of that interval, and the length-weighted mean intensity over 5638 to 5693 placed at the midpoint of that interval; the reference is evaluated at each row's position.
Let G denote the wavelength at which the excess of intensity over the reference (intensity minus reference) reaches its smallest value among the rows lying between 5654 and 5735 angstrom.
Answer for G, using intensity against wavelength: 5683.71 angstrom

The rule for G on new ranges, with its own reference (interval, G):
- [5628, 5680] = 5652.39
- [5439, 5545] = 5478.12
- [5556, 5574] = 5567.14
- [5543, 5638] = 5603.15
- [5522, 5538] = 5536.46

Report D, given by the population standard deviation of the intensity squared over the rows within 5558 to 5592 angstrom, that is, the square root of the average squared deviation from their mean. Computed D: 91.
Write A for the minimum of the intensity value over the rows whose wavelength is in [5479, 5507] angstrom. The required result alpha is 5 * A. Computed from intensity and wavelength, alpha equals 132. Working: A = 26.4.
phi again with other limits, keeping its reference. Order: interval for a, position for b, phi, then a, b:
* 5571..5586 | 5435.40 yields 3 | -4.1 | -3.4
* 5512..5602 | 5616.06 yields -4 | -4.6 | -0.2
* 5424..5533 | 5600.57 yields -9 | -7.5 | 0.6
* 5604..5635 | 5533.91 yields -3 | -5.6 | -1.4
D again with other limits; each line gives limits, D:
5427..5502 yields 114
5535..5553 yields 131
